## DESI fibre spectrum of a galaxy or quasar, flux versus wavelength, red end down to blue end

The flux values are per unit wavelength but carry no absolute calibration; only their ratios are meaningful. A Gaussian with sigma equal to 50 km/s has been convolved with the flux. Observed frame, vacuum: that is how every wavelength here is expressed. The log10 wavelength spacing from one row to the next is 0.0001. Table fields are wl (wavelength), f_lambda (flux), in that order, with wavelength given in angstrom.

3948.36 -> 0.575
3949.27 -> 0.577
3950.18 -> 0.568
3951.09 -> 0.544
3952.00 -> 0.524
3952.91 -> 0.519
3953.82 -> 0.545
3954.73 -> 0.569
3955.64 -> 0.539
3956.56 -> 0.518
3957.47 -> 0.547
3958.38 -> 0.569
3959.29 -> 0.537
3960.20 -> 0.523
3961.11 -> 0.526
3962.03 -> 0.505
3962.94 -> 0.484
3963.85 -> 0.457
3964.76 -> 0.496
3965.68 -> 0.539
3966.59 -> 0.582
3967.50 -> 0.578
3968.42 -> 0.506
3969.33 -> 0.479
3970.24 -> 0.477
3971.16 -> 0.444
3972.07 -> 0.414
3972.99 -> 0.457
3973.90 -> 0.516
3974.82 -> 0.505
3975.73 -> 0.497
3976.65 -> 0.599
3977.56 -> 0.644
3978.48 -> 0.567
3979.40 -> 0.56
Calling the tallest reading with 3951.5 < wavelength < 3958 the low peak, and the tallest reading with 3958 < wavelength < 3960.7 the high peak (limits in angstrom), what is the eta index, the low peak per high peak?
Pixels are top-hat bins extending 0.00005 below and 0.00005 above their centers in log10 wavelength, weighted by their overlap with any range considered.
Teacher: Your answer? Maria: 1.00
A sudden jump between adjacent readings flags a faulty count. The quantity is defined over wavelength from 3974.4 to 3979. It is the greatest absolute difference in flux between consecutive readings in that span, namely 0.10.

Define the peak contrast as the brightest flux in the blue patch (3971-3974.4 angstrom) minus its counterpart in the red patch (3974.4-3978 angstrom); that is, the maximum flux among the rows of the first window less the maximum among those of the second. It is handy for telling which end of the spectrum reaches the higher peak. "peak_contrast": -0.13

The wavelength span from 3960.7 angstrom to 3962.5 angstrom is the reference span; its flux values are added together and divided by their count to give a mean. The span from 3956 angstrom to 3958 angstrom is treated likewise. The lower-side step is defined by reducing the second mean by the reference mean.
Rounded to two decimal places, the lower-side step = 0.02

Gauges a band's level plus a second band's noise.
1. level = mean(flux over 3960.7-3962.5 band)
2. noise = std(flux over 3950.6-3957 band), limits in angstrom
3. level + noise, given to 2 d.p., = 0.53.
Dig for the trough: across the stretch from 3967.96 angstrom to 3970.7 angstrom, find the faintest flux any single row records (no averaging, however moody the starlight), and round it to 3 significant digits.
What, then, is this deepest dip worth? 0.477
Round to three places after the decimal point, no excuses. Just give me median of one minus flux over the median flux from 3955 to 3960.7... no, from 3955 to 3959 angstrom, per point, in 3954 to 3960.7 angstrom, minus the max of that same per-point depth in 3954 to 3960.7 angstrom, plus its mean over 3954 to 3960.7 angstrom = -0.039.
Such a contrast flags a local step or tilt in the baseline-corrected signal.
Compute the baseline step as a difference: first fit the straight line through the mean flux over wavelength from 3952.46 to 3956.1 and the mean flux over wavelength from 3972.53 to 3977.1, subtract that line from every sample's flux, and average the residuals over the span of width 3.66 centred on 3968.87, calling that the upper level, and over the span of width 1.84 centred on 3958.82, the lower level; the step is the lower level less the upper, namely 0.029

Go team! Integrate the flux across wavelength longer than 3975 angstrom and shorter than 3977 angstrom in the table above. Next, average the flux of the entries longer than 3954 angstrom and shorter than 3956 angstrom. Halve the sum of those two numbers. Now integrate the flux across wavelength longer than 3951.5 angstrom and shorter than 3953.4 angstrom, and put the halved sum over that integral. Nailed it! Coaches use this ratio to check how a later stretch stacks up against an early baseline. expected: 0.82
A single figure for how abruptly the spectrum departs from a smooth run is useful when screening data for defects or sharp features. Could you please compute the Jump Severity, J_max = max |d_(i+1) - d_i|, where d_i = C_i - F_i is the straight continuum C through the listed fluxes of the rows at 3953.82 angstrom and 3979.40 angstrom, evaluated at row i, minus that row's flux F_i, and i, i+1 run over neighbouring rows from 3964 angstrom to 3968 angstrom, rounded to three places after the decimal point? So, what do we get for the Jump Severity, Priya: 0.042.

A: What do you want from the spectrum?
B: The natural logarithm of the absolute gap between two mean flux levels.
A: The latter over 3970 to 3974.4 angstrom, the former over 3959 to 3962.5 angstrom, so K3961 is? -2.8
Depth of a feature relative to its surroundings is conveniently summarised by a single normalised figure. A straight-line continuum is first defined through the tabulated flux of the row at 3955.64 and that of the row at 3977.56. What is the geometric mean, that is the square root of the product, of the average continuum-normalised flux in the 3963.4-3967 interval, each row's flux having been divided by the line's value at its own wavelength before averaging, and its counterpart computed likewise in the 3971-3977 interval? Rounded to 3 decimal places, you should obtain 0.832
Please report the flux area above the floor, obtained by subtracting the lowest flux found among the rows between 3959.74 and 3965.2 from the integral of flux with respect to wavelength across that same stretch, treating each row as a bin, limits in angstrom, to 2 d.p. 2.27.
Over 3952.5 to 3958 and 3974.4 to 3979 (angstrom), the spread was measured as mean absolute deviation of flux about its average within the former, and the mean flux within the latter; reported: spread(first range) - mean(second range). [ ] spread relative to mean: -0.55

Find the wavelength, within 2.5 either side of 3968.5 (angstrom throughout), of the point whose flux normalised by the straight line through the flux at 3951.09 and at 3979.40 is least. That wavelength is 3970.24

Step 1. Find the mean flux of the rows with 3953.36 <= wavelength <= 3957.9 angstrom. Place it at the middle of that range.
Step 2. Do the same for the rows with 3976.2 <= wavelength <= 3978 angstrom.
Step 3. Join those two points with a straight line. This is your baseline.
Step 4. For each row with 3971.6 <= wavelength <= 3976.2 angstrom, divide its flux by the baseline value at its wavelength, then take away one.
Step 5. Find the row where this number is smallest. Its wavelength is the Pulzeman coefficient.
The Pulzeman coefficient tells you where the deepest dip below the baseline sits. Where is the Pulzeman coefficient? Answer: 3972.07 angstrom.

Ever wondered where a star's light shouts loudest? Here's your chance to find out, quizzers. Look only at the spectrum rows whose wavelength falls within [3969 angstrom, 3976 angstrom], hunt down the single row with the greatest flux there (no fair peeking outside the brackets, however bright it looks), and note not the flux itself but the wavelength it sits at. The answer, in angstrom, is 3973.90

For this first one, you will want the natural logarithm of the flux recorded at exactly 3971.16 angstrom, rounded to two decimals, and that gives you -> -0.81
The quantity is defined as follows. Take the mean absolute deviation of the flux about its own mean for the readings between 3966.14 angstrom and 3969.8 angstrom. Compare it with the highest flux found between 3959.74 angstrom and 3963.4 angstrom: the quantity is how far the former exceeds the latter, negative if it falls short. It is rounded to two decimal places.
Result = -0.48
